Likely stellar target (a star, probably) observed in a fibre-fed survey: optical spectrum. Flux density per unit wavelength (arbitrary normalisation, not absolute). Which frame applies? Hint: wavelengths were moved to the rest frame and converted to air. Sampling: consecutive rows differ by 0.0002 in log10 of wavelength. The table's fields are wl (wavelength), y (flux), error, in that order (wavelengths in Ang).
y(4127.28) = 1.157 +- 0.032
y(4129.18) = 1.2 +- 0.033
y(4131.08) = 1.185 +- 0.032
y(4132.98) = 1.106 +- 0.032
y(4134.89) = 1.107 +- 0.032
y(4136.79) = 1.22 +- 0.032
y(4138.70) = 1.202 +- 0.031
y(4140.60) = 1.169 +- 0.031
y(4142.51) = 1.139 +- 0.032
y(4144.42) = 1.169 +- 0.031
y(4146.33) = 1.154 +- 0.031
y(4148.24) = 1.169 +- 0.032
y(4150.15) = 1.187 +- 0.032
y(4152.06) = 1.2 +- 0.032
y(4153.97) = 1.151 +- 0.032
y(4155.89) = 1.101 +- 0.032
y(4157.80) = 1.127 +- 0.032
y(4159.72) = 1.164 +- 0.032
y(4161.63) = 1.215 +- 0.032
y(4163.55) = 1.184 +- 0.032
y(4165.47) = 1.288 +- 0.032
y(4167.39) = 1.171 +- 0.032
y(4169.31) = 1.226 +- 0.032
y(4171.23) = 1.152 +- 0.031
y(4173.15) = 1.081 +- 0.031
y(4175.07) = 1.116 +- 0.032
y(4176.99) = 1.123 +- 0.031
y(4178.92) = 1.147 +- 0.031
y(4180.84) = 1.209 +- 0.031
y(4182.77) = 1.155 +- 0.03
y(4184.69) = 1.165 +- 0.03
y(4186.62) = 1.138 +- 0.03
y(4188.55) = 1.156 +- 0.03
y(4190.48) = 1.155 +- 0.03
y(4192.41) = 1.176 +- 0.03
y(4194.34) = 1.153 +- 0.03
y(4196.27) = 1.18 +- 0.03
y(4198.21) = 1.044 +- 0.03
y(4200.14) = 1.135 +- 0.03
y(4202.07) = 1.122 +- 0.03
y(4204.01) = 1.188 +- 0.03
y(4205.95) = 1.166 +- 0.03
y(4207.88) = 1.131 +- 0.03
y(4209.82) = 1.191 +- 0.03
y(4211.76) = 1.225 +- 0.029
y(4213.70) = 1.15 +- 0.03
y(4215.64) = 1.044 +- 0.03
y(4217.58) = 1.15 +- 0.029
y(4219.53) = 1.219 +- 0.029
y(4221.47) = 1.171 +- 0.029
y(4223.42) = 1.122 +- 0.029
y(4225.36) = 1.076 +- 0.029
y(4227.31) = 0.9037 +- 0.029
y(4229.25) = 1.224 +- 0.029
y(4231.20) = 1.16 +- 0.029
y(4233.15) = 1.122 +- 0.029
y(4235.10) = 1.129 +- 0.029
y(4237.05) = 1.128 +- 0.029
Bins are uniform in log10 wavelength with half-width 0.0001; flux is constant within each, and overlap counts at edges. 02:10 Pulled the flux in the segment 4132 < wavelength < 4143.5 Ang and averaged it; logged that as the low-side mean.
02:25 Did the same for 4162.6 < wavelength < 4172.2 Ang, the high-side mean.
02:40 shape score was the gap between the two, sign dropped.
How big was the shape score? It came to 0.047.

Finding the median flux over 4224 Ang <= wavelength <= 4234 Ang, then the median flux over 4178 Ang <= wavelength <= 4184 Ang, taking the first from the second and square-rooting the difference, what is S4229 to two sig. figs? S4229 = 0.18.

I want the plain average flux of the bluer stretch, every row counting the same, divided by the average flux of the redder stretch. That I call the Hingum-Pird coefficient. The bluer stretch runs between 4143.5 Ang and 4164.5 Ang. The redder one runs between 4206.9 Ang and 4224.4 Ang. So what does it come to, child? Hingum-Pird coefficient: 1.008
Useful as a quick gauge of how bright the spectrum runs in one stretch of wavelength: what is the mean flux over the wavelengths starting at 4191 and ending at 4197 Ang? 1.17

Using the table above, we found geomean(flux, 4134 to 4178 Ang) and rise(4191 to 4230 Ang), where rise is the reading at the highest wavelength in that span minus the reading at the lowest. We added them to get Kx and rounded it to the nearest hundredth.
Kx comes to 1.21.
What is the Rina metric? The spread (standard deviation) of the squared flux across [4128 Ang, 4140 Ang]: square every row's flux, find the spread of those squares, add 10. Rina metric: 10.1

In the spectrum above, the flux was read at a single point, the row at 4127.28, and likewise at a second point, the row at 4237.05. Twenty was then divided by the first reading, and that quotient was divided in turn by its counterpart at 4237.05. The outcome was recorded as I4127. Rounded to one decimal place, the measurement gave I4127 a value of 15.3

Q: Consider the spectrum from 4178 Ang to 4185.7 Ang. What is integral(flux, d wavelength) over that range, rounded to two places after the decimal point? 9.01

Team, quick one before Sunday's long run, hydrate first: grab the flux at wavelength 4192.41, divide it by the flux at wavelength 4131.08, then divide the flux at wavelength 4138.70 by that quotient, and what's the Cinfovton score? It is 1.21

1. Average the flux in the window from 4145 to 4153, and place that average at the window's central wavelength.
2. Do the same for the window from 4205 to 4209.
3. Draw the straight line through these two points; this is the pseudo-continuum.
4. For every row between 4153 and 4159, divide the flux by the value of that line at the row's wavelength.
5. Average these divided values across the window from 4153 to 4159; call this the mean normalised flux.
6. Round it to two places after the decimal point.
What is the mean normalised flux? 0.96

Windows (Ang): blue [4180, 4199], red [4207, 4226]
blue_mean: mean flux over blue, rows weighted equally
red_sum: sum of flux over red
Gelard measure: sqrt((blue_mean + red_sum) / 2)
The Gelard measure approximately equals 2.51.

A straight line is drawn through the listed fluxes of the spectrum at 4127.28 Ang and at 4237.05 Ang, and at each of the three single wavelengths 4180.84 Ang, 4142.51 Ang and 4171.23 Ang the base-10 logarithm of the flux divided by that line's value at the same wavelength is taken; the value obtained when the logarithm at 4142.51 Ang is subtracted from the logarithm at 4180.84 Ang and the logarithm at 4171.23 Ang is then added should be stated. 0.032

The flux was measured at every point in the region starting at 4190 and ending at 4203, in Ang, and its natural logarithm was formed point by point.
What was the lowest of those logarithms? 0.043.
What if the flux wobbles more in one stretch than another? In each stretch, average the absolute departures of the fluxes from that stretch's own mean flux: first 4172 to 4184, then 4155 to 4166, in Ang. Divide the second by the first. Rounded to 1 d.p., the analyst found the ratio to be 1.5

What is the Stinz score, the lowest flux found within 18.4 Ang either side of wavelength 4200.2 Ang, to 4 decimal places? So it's 1.0440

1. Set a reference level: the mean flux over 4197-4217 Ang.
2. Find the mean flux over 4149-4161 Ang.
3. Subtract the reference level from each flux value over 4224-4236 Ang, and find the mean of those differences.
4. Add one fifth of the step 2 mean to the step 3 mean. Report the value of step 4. 0.194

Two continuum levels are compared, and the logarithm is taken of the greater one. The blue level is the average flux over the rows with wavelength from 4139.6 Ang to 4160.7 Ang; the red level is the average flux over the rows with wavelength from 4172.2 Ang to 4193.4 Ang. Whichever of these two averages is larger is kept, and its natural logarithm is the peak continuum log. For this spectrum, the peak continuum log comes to 0.146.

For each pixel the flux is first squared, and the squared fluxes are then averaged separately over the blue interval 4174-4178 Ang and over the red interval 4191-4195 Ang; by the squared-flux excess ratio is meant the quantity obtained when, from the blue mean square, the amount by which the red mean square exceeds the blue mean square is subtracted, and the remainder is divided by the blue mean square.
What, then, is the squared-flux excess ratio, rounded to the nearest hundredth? 0.92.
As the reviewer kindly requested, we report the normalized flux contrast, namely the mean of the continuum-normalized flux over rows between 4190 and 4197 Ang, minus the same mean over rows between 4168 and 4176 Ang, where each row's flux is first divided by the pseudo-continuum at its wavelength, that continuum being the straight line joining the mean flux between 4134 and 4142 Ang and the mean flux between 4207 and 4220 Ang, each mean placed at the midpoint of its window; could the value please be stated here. 0.023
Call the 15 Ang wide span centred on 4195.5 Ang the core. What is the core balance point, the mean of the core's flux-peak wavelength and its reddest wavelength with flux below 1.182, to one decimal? 4199.2 Ang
